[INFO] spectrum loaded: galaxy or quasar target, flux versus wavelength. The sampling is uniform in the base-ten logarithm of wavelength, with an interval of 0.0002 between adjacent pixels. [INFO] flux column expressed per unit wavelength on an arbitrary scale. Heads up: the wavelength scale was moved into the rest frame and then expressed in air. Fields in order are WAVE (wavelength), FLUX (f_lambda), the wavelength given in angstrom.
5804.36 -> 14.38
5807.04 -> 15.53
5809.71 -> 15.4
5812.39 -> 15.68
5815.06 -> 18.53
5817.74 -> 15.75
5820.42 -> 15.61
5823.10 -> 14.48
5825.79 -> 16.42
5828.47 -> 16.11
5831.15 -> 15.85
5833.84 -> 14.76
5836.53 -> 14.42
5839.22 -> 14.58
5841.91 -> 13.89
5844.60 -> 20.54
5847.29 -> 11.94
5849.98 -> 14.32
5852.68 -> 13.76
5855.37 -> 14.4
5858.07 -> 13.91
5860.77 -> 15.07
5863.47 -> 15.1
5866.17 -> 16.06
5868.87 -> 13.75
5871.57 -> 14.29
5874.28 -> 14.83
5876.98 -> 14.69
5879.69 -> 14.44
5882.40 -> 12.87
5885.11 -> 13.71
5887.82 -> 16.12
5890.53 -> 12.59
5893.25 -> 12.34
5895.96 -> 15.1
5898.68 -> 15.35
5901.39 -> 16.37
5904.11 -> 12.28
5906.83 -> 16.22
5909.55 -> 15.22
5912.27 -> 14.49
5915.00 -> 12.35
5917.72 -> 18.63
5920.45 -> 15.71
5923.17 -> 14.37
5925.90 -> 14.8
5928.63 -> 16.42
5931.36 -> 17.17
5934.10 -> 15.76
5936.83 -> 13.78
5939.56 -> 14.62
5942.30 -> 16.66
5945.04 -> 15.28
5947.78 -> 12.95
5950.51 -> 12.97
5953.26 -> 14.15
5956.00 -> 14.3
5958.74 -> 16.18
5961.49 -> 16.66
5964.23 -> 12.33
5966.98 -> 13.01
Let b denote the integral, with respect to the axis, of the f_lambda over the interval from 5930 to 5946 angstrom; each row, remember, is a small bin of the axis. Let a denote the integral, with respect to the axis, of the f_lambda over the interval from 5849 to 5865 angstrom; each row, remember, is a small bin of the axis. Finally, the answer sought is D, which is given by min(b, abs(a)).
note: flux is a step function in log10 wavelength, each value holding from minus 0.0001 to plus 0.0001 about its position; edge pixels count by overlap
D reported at 231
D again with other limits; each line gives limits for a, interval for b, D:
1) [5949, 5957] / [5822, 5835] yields 110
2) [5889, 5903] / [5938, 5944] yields 93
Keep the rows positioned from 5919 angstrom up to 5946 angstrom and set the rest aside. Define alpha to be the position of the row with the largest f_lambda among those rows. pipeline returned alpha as 5931.36 angstrom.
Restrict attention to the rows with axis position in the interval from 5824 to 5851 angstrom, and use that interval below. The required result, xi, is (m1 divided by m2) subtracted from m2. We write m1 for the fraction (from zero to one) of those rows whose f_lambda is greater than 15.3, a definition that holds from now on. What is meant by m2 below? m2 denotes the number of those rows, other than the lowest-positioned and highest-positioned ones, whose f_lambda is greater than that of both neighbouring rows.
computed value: 1.80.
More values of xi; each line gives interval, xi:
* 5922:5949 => 1.80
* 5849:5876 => 1.95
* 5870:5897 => 1.95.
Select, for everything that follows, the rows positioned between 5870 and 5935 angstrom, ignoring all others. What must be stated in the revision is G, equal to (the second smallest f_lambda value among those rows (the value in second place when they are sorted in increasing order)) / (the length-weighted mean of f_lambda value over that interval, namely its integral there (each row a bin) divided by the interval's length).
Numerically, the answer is 0.83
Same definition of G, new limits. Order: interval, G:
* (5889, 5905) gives 0.88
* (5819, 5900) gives 0.84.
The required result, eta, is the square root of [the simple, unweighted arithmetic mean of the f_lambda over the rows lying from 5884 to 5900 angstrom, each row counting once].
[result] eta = 3.77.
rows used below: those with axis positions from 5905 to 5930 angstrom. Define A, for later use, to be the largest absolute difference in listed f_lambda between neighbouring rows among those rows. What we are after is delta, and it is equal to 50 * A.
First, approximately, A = 6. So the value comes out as 314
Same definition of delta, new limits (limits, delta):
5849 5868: 58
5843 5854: 430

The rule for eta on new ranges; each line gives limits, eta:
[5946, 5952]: 3.60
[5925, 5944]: 3.95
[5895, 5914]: 3.87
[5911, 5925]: 3.89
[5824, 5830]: 4.03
